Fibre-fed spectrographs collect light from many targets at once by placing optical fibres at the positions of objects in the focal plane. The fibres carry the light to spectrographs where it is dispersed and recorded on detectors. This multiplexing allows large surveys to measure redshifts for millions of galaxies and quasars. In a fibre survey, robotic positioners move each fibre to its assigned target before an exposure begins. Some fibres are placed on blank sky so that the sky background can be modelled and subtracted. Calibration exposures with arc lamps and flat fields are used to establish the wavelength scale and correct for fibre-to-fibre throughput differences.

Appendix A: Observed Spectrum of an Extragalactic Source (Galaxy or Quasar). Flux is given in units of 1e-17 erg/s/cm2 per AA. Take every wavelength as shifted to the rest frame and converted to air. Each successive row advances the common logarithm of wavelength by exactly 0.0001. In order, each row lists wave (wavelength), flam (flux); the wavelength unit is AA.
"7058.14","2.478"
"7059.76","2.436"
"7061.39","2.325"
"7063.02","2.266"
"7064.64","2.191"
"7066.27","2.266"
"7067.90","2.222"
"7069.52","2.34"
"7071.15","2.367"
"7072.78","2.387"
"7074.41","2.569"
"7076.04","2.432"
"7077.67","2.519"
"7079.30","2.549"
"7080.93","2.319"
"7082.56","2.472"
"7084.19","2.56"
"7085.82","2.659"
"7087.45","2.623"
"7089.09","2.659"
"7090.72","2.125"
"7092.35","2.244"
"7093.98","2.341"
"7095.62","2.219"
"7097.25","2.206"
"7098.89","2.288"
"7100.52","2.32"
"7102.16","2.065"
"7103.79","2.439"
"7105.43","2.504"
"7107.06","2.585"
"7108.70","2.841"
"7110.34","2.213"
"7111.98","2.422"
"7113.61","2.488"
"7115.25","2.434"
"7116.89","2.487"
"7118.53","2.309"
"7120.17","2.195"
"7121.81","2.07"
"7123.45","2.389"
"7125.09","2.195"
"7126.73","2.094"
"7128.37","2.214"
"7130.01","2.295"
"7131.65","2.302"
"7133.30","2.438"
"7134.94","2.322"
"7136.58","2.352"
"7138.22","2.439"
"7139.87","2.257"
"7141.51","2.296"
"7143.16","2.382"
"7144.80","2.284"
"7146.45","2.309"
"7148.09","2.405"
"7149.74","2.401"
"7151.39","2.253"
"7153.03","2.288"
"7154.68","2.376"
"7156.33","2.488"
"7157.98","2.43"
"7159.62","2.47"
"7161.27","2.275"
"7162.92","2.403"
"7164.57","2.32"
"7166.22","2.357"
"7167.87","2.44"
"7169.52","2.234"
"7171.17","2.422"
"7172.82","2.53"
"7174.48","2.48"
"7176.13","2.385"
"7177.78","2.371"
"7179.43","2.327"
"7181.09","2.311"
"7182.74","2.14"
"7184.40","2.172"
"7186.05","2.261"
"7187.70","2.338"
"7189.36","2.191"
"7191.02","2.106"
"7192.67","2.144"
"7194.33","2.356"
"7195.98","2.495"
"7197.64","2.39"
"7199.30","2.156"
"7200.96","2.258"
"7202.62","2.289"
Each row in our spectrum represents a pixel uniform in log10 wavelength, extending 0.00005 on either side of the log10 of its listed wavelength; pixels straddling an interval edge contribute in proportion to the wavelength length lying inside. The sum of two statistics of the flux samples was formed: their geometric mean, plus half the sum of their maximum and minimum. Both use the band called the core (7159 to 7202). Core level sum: 4.64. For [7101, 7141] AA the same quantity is 4.79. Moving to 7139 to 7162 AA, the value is 4.72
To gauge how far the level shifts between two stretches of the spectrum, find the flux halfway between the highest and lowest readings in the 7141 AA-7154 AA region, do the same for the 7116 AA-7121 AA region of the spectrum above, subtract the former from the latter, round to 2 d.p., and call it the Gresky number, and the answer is 0.01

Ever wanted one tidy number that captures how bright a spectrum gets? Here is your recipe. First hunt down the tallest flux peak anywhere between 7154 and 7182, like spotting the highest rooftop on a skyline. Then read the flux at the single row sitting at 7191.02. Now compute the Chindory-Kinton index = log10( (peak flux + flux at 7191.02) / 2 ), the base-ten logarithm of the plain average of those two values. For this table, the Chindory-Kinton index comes 0.365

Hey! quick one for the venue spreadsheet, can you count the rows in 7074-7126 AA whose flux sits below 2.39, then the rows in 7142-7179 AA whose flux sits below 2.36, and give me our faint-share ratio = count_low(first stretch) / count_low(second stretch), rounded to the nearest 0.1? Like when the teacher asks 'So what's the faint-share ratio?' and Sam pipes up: 1.9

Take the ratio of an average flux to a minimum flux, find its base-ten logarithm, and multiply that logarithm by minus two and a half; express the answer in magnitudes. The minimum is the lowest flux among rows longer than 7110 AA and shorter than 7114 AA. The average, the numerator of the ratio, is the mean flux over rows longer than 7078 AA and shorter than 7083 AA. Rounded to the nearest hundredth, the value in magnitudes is -0.11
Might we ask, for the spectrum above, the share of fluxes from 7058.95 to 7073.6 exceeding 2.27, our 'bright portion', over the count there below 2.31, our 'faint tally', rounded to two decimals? 0.14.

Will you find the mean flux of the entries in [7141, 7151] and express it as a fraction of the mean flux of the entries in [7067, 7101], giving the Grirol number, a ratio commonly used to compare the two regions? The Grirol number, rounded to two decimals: 0.98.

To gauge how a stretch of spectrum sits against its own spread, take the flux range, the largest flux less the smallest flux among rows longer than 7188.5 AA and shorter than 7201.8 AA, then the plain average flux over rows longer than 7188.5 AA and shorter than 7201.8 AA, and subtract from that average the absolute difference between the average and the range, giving 0.389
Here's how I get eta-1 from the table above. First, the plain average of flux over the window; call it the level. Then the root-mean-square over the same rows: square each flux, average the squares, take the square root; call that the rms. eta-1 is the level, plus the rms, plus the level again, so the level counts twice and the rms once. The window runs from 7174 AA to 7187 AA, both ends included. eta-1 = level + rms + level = 6.9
